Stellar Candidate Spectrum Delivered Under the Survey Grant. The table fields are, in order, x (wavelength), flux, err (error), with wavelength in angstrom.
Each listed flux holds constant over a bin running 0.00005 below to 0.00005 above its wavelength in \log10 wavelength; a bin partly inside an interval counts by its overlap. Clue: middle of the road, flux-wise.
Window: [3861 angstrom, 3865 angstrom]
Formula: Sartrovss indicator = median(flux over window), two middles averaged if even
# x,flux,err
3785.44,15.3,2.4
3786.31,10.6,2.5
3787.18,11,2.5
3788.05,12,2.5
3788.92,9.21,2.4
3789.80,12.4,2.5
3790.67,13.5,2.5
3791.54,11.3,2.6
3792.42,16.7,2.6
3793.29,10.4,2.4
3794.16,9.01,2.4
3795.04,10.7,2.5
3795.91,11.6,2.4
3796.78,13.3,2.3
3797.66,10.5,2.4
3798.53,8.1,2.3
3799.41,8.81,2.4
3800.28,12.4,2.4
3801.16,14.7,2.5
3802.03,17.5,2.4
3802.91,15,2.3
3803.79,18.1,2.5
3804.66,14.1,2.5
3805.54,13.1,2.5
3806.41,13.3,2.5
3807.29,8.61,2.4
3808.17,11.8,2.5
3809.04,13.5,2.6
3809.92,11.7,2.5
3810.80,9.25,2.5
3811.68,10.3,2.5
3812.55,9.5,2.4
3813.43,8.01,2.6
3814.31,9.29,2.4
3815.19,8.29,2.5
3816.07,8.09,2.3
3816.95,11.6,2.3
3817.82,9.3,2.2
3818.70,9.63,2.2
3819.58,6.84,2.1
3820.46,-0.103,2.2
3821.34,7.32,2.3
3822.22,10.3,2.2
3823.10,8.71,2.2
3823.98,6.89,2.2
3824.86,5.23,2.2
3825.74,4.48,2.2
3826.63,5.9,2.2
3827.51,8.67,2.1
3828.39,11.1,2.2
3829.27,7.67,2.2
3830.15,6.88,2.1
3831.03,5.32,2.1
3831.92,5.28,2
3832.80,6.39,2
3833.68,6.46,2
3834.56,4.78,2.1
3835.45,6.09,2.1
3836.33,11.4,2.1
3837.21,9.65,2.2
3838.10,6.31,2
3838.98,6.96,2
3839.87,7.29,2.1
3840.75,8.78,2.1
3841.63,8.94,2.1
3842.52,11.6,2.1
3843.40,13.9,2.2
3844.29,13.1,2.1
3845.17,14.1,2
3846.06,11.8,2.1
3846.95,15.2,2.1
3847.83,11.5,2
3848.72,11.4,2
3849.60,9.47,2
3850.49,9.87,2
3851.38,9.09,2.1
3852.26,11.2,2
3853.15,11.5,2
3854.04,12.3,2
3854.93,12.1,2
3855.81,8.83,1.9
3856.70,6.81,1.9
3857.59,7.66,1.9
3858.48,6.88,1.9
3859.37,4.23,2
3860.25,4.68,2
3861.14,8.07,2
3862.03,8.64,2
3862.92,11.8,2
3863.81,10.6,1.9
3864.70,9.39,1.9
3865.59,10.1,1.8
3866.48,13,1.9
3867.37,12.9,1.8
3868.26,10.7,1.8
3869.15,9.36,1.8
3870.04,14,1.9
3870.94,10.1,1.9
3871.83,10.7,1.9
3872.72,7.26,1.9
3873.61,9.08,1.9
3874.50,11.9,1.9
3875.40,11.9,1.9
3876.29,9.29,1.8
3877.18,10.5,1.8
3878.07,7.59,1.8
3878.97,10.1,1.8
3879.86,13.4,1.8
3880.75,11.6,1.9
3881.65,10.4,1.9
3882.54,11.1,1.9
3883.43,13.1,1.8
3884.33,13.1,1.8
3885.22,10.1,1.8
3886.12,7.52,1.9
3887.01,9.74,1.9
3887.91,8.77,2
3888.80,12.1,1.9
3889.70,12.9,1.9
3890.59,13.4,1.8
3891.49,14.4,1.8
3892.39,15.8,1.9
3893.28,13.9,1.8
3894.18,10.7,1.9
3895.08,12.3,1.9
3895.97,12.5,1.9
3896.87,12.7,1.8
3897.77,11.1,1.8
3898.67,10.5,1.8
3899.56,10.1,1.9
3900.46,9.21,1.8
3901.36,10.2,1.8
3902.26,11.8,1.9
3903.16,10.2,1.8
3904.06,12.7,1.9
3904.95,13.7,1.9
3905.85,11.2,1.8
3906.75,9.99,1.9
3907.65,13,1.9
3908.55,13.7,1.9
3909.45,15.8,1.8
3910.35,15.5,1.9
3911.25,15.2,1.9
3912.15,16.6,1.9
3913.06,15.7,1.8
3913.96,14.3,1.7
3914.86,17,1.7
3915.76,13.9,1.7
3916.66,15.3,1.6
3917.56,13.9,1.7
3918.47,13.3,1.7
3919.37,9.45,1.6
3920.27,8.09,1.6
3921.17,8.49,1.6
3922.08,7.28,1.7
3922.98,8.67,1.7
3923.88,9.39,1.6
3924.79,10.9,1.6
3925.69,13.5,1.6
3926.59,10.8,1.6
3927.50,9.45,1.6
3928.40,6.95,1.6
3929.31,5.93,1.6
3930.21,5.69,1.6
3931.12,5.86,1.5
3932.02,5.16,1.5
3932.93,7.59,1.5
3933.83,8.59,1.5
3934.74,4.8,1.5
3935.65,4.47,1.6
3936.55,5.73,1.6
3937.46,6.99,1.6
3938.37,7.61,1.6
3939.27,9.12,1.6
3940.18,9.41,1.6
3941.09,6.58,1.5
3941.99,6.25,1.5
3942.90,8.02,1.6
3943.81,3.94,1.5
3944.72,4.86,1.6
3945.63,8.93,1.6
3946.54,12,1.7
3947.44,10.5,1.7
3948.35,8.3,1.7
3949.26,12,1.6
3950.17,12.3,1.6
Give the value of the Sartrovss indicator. 9.4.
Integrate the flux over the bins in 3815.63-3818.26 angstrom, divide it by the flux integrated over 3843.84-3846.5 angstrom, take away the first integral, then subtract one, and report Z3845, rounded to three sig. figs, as -25.7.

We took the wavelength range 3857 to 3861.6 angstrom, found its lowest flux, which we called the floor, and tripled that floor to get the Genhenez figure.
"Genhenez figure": 13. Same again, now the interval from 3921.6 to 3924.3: 22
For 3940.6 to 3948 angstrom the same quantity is 12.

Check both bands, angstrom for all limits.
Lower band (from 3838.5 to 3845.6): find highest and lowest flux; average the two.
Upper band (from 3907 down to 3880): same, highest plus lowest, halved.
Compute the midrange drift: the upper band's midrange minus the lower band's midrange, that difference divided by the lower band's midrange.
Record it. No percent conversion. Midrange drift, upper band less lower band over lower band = 0.11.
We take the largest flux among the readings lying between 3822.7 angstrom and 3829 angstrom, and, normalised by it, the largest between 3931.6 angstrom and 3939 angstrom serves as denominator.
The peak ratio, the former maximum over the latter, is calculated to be 1.29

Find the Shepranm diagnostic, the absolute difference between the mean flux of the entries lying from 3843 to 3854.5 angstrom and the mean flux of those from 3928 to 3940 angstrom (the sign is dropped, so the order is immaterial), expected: 5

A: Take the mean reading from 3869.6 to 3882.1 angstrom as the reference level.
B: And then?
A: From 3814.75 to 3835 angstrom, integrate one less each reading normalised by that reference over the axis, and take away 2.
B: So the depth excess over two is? 4.5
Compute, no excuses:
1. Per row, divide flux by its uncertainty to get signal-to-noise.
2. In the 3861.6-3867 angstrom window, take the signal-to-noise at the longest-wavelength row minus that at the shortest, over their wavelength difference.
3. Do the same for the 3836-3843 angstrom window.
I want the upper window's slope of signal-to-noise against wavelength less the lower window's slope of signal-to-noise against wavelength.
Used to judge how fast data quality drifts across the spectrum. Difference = 0.6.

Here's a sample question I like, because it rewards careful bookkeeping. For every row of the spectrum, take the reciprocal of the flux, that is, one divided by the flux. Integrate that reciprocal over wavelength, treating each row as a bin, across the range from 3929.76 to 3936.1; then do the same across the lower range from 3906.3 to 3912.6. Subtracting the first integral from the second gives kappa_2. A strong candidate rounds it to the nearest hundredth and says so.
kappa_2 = -0.65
